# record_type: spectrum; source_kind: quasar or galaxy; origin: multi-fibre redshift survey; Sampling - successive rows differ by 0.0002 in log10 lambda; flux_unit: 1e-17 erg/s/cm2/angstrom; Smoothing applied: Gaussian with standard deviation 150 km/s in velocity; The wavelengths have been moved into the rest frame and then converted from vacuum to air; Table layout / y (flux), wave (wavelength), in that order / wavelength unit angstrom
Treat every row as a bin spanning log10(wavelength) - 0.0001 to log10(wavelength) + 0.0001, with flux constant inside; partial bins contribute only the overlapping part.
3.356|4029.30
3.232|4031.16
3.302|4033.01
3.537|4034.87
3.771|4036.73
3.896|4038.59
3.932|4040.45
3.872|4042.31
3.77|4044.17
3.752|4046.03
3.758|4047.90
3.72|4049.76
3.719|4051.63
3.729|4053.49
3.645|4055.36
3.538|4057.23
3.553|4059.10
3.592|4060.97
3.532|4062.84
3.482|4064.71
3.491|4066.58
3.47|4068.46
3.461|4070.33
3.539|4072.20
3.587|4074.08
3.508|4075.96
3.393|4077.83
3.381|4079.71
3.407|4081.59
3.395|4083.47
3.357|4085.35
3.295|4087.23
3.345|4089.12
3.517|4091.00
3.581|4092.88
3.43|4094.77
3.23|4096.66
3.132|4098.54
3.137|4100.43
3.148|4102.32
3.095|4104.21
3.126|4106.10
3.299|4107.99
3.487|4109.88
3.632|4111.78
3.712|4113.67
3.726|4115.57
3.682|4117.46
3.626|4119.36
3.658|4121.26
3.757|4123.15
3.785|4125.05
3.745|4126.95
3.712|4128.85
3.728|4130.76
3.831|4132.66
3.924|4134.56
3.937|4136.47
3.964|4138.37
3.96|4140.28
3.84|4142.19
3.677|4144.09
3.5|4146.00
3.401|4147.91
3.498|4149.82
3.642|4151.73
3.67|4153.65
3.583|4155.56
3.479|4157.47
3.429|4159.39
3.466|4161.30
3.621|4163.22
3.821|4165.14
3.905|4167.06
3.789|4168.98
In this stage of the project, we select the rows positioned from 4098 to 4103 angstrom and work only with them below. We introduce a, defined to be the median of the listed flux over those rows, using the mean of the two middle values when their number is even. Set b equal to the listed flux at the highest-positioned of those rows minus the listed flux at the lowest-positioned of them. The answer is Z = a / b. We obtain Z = 196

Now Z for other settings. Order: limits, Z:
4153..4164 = -72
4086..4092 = 15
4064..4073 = 61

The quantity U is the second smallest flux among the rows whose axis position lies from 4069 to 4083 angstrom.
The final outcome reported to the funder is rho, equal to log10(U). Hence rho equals 0.531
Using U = 3.393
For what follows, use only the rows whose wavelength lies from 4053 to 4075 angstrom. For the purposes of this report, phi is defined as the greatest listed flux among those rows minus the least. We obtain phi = 0.27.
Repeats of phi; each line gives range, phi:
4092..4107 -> 0.49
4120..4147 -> 0.46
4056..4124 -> 0.66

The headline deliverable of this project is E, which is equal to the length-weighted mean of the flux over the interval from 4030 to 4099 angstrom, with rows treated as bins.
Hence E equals 3.54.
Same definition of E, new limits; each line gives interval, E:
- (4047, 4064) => 3.64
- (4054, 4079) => 3.52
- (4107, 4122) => 3.60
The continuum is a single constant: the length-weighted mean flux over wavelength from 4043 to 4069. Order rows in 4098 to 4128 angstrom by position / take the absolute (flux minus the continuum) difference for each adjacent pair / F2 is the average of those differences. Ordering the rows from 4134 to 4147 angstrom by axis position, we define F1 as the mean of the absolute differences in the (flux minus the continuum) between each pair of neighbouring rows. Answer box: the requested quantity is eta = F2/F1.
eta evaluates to 0.79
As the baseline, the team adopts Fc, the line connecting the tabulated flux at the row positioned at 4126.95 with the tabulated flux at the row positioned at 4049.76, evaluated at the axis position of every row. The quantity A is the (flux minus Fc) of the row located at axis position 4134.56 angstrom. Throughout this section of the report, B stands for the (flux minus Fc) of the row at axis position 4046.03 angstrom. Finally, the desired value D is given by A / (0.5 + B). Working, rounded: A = 0.2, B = 0.033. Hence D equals 0.33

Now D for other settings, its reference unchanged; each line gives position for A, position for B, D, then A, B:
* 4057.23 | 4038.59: -0.27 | -0.2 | 0.180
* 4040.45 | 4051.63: 0.43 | 0.2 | -0.002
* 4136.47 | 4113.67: 0.40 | 0.2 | -0.029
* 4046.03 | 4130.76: 0.07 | 0.0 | -0.018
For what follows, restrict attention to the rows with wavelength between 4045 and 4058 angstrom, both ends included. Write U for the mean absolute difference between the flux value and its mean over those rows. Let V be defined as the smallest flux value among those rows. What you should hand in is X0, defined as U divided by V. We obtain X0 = 0.017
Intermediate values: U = 0.059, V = 3.538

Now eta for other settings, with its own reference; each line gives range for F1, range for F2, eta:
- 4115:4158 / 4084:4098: 1.59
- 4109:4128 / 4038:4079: 0.78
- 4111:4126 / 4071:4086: 0.93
